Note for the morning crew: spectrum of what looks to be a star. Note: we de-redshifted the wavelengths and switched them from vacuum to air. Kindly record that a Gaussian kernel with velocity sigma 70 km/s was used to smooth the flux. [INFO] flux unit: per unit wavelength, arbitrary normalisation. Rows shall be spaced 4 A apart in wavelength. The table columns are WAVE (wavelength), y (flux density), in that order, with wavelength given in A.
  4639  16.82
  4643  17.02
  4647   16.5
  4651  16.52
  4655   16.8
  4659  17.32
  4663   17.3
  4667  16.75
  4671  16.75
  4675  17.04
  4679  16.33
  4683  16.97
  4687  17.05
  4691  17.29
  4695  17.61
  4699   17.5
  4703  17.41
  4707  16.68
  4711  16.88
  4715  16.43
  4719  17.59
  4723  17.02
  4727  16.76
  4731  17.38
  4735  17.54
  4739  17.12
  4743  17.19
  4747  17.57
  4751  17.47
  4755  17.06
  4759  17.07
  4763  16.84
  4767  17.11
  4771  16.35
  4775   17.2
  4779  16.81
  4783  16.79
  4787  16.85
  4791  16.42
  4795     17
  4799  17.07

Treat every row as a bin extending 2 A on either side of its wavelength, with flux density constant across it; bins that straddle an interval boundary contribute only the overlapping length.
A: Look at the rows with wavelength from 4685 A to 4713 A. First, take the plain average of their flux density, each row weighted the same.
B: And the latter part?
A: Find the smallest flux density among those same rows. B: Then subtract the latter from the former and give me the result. 0.523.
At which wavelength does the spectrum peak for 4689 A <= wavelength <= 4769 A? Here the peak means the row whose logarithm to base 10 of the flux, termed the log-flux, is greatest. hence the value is 4695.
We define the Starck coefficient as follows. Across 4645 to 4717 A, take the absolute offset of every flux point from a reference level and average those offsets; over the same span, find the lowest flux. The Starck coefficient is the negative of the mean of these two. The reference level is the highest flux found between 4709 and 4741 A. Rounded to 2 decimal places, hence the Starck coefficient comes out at -8.49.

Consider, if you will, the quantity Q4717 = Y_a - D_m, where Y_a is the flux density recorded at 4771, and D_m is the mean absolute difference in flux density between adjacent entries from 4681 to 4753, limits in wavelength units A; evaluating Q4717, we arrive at 16.00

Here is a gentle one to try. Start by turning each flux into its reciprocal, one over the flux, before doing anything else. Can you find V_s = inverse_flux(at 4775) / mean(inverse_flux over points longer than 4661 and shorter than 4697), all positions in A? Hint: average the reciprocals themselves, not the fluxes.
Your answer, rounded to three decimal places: 0.989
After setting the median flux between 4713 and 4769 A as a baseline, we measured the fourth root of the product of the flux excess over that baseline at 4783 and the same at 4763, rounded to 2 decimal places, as 0.55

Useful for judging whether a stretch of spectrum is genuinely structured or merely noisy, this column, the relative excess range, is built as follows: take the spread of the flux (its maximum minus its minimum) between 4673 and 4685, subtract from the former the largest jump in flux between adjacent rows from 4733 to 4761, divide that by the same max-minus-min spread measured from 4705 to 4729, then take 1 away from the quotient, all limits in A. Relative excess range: -0.75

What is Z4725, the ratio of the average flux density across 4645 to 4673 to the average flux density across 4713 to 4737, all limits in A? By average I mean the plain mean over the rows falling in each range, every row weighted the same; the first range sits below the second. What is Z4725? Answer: 0.98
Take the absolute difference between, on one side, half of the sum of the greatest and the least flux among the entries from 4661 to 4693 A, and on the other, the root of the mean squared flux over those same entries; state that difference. 0.12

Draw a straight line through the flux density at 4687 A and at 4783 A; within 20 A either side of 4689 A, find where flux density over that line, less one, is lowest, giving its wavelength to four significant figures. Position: 4679 A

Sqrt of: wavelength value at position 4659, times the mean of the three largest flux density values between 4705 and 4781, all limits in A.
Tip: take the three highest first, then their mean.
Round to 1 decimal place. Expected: 17.4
